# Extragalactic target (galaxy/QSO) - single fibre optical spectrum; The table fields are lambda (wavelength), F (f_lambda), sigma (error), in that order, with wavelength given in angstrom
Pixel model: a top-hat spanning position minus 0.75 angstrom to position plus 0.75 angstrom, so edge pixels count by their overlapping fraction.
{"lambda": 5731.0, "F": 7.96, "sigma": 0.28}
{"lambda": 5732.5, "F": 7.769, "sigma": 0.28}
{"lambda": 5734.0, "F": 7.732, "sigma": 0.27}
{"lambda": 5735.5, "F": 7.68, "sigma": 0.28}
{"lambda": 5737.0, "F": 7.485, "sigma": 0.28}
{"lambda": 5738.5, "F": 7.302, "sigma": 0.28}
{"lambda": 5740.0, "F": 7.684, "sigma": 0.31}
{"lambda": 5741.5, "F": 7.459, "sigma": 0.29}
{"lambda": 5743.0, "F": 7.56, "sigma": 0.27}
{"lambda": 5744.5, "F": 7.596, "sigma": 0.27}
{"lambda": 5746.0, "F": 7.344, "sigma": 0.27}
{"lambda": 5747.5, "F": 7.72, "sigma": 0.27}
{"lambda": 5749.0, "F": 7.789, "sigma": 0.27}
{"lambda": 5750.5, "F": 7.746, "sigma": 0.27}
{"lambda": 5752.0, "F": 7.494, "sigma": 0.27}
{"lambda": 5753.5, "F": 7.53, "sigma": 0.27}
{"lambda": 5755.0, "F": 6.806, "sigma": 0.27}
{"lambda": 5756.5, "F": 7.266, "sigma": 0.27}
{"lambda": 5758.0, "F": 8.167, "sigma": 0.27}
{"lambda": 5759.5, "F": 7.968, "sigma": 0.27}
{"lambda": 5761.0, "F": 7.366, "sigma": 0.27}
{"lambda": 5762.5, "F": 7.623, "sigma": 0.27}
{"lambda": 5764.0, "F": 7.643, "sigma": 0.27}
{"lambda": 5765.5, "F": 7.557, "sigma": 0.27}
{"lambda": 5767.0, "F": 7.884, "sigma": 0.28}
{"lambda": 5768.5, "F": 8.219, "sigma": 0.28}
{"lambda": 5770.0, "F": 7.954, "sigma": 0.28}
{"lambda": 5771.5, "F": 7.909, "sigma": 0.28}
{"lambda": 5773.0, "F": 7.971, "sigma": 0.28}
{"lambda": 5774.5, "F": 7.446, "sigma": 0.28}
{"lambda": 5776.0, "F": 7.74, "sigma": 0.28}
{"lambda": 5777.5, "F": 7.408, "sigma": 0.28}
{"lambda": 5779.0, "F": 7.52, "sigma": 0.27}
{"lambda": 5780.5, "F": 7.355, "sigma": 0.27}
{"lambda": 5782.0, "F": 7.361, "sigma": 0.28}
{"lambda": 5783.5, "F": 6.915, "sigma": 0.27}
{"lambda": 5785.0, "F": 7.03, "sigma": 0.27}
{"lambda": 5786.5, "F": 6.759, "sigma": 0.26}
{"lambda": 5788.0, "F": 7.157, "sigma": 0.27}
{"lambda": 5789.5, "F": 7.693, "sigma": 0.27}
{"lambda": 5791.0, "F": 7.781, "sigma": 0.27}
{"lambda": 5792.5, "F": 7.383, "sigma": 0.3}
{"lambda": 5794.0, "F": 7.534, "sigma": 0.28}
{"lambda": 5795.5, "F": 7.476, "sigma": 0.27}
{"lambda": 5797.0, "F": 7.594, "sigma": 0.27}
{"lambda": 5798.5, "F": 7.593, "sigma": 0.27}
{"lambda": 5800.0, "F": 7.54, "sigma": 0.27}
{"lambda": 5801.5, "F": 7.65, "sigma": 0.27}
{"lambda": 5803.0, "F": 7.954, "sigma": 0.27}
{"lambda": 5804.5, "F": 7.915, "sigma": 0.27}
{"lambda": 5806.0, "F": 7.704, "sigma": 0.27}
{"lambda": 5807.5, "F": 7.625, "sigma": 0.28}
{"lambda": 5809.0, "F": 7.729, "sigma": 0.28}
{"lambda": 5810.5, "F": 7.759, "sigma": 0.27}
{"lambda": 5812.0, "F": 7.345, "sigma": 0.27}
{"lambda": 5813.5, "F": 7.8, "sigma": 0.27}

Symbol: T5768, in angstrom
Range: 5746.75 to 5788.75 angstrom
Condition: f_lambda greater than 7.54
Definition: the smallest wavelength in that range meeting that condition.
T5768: 5747.5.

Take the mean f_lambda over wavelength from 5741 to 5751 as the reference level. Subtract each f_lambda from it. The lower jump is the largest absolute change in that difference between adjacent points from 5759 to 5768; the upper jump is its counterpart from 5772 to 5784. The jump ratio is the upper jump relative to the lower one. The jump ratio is 0.87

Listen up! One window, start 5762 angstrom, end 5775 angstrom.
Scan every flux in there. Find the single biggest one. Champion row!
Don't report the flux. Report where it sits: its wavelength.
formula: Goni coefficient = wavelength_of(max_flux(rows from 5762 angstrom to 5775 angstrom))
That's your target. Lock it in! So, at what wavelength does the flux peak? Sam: 5768.5 angstrom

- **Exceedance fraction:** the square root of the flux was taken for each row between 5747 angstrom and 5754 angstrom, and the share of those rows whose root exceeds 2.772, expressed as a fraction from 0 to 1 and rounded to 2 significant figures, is 0.60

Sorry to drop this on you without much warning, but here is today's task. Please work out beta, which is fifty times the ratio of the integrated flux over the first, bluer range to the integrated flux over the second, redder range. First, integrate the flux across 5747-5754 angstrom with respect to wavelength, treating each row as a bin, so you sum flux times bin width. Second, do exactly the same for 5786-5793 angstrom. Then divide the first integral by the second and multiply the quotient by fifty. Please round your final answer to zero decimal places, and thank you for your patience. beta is 52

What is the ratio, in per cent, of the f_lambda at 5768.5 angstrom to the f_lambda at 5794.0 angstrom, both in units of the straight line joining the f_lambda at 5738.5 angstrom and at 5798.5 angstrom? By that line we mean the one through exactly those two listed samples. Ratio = 111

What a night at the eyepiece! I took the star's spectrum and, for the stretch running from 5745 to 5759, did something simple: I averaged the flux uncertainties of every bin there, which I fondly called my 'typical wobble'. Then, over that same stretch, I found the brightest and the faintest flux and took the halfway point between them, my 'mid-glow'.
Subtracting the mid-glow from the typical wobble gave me -7.22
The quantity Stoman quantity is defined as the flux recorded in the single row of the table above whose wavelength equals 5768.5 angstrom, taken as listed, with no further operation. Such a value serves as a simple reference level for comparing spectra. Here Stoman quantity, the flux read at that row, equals 8.219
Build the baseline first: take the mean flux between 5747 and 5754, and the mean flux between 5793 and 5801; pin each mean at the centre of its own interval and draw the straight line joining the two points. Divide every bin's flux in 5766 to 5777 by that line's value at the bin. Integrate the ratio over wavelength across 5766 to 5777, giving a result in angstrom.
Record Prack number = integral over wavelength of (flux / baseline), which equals 11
